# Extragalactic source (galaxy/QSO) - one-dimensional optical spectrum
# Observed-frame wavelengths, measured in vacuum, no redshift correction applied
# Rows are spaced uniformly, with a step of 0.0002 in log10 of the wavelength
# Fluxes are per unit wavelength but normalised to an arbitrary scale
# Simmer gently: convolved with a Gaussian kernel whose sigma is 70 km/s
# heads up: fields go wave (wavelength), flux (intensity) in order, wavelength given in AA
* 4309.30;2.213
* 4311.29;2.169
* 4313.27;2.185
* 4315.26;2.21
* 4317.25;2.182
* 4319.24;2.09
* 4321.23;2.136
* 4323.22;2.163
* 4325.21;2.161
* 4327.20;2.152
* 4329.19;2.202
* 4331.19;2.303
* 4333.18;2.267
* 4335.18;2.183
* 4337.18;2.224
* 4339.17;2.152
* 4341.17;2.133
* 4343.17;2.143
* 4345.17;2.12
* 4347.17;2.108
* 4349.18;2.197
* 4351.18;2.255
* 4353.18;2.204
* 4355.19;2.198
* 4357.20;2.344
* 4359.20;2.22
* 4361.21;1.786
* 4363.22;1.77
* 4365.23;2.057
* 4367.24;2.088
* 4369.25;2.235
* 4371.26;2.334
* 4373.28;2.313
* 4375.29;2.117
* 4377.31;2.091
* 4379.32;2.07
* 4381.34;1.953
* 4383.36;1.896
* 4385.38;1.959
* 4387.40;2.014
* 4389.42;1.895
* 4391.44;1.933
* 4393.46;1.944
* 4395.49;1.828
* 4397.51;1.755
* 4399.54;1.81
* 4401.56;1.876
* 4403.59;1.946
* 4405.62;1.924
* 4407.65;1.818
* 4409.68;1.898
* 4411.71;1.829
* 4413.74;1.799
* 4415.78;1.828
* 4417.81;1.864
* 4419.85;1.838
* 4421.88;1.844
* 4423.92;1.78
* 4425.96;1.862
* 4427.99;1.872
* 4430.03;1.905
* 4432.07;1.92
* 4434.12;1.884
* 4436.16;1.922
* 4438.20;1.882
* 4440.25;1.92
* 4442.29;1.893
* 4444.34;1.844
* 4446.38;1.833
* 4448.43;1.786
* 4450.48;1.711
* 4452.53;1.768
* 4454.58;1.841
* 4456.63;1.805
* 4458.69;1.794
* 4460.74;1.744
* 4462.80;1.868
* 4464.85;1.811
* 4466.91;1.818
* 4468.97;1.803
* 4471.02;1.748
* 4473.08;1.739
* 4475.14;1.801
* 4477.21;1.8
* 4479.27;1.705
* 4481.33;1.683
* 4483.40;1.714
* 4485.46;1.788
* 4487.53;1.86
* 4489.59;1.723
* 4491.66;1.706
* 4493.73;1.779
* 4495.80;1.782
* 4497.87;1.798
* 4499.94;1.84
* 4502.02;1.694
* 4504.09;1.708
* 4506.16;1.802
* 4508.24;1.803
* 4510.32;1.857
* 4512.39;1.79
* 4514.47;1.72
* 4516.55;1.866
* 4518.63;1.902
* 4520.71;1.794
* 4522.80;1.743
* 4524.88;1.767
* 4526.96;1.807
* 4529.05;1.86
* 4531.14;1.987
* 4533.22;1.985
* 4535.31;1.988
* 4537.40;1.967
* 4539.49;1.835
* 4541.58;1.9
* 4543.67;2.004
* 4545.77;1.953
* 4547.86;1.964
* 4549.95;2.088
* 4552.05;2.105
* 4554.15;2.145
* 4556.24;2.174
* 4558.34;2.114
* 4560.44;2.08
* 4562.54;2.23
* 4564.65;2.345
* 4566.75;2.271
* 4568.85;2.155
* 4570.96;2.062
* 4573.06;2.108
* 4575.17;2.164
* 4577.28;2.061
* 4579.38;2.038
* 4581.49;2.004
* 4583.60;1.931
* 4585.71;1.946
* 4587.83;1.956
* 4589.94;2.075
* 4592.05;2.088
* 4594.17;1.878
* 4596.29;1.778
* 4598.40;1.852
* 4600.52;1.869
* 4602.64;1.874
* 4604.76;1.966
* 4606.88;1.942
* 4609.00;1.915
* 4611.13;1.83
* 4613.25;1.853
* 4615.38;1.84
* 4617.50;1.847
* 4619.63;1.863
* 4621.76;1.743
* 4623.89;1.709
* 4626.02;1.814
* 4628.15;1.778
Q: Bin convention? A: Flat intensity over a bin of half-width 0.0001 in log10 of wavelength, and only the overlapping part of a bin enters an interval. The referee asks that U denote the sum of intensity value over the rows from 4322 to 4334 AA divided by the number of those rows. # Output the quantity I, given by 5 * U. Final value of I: 11.0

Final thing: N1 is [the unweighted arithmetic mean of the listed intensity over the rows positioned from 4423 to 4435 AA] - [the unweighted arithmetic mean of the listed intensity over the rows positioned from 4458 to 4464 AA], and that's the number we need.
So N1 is 0.1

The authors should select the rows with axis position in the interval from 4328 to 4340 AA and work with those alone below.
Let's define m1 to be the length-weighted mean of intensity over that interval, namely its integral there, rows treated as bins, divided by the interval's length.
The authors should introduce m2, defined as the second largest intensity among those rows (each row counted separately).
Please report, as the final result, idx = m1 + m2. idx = 4.5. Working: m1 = 2.22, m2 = 2.267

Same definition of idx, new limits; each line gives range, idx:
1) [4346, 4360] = 4.5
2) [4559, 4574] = 4.4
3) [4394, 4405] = 3.7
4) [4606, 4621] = 3.8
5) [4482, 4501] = 3.6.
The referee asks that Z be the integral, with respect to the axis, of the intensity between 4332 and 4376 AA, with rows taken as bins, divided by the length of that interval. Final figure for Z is 2.16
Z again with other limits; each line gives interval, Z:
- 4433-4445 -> 1.89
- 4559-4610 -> 2.02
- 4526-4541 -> 1.92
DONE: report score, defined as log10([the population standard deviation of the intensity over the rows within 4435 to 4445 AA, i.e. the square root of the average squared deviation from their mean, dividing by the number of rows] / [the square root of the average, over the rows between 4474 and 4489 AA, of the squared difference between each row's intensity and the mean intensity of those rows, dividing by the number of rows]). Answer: -0.32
